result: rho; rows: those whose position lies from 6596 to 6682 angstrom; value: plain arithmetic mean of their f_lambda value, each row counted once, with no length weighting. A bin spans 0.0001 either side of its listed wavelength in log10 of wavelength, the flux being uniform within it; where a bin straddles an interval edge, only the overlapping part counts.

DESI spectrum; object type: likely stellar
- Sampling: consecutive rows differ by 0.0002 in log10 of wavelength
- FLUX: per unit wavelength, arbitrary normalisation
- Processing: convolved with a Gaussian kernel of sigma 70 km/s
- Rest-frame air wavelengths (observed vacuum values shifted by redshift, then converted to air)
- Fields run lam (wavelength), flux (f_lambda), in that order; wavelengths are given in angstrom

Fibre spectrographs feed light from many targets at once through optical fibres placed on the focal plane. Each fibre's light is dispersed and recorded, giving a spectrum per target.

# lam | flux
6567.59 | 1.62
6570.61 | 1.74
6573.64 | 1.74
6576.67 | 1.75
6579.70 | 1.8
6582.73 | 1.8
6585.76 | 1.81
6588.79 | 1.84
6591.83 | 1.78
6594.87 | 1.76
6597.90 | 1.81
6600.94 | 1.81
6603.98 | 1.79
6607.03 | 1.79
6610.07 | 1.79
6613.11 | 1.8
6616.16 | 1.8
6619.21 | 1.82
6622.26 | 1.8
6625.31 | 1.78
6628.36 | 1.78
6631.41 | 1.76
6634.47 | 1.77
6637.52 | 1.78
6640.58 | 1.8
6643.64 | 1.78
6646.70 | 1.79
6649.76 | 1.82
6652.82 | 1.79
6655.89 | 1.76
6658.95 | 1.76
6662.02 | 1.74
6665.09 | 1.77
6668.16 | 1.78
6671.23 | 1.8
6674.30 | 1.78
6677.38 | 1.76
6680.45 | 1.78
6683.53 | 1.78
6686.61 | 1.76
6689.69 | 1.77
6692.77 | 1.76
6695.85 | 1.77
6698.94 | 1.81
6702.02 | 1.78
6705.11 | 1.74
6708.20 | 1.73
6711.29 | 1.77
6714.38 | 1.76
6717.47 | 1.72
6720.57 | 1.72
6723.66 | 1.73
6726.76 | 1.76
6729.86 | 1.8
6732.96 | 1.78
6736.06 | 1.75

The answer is 1.79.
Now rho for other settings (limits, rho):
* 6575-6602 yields 1.80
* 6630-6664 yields 1.78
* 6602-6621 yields 1.80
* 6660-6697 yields 1.77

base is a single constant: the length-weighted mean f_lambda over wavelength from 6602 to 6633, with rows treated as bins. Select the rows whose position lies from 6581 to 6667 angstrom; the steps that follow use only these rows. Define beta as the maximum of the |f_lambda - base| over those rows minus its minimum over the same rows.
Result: 0.050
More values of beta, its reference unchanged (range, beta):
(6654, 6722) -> 0.062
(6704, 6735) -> 0.062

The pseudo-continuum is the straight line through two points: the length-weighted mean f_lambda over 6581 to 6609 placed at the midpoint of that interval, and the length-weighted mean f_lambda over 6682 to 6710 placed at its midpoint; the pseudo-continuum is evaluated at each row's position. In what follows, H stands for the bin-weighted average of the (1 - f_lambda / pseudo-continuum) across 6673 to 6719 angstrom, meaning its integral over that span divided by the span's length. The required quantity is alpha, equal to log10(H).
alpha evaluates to -2.9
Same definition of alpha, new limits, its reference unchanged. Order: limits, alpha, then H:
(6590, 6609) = -2.4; 0.0036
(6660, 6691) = -3.1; 0.0007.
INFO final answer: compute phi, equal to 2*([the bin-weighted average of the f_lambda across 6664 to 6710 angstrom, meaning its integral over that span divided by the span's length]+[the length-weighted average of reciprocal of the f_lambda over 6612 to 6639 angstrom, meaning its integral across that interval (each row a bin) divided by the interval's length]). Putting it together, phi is 4.66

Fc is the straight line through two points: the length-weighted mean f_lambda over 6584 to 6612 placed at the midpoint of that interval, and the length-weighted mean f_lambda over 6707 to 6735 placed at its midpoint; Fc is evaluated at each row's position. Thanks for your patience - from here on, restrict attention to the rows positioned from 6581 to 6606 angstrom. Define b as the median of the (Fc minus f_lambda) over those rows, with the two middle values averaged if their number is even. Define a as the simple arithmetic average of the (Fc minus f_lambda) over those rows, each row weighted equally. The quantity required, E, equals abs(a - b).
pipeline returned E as 0.0016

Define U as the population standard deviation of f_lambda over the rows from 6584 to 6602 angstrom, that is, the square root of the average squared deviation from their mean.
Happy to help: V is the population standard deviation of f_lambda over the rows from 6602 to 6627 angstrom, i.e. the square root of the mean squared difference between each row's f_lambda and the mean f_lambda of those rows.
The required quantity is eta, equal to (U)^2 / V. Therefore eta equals 0.058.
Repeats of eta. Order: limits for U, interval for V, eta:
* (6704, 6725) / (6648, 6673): 0.014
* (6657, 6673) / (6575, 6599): 0.015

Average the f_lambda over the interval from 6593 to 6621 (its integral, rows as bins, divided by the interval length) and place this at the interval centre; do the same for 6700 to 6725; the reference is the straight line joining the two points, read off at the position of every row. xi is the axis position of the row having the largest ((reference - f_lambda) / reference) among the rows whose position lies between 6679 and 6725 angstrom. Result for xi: 6717.47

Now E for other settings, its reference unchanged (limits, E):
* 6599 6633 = 0.0050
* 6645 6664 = 0.0022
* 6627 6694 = 0.0031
